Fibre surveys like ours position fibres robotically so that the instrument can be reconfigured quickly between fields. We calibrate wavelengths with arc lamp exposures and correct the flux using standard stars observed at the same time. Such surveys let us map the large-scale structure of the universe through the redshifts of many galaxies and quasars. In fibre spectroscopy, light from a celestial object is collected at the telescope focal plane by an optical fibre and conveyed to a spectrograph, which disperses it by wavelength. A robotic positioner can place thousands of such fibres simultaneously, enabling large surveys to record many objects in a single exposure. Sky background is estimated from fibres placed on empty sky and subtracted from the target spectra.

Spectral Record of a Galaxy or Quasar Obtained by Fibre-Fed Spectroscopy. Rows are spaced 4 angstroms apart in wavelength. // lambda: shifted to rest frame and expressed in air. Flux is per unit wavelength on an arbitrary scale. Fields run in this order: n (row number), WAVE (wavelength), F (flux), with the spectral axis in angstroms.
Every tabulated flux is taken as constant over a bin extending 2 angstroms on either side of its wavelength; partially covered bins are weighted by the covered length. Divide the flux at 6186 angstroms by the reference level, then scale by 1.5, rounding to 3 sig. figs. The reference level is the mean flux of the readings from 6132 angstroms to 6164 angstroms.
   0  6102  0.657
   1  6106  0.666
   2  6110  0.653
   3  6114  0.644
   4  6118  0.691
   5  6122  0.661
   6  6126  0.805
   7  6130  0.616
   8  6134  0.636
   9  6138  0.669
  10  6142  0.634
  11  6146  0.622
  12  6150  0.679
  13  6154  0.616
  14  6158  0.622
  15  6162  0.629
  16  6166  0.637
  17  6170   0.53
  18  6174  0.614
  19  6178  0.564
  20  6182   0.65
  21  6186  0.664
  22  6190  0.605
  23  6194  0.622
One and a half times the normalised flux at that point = 1.56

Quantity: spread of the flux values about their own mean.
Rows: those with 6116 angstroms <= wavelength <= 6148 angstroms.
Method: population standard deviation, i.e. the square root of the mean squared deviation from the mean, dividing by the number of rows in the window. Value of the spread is 0.057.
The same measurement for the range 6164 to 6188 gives 0.048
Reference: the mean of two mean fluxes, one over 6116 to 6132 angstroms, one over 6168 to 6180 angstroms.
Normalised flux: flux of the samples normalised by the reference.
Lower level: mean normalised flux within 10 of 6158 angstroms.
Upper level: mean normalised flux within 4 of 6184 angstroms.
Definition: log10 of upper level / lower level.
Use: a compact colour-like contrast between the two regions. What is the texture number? 0.014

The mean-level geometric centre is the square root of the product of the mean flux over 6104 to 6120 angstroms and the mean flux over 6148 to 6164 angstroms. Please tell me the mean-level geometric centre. 0.650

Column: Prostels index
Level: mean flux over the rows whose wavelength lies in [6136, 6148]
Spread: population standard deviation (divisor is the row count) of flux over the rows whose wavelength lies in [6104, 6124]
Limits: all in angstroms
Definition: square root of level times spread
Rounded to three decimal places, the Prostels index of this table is 0.101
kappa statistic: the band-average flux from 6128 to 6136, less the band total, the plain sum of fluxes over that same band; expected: -0.626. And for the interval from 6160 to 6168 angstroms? -0.633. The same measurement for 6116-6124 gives -0.676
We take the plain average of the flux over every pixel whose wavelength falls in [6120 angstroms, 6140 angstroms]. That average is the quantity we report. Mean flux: 0.677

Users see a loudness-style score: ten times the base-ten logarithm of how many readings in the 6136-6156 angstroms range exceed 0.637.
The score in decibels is 3.0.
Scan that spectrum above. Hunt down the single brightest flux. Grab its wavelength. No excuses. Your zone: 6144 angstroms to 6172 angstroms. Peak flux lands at 6150 angstroms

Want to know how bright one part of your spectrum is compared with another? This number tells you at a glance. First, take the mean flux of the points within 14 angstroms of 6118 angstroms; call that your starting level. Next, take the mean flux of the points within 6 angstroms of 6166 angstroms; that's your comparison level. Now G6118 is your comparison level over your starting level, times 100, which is 88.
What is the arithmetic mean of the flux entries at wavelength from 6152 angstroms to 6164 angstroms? 0.622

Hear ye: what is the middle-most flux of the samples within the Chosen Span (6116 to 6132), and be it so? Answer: 0.68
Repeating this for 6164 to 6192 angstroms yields 0.61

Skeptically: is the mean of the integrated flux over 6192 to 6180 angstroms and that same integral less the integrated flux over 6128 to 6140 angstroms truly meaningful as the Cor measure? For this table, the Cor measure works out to 3.8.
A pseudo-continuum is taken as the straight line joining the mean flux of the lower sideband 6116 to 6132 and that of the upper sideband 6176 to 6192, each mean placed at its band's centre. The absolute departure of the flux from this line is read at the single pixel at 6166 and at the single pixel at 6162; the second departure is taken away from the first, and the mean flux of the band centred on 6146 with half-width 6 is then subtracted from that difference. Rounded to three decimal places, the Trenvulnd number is -0.658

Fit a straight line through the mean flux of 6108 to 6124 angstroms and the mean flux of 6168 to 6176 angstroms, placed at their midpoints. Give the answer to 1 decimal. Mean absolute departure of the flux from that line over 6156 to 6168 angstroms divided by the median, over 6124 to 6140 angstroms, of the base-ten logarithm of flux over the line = 2.7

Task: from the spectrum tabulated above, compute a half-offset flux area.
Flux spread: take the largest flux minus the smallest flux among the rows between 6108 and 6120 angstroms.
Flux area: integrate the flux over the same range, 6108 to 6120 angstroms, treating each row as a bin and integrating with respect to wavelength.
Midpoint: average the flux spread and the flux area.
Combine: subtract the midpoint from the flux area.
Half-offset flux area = 4.0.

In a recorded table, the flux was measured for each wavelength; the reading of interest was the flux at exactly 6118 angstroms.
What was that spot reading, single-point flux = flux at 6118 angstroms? 0.691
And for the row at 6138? 0.669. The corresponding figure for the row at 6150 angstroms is 0.679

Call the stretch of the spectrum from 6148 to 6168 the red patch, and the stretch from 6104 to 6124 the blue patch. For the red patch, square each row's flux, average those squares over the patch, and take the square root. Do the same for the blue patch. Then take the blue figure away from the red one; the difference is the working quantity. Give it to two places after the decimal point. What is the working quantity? -0.03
